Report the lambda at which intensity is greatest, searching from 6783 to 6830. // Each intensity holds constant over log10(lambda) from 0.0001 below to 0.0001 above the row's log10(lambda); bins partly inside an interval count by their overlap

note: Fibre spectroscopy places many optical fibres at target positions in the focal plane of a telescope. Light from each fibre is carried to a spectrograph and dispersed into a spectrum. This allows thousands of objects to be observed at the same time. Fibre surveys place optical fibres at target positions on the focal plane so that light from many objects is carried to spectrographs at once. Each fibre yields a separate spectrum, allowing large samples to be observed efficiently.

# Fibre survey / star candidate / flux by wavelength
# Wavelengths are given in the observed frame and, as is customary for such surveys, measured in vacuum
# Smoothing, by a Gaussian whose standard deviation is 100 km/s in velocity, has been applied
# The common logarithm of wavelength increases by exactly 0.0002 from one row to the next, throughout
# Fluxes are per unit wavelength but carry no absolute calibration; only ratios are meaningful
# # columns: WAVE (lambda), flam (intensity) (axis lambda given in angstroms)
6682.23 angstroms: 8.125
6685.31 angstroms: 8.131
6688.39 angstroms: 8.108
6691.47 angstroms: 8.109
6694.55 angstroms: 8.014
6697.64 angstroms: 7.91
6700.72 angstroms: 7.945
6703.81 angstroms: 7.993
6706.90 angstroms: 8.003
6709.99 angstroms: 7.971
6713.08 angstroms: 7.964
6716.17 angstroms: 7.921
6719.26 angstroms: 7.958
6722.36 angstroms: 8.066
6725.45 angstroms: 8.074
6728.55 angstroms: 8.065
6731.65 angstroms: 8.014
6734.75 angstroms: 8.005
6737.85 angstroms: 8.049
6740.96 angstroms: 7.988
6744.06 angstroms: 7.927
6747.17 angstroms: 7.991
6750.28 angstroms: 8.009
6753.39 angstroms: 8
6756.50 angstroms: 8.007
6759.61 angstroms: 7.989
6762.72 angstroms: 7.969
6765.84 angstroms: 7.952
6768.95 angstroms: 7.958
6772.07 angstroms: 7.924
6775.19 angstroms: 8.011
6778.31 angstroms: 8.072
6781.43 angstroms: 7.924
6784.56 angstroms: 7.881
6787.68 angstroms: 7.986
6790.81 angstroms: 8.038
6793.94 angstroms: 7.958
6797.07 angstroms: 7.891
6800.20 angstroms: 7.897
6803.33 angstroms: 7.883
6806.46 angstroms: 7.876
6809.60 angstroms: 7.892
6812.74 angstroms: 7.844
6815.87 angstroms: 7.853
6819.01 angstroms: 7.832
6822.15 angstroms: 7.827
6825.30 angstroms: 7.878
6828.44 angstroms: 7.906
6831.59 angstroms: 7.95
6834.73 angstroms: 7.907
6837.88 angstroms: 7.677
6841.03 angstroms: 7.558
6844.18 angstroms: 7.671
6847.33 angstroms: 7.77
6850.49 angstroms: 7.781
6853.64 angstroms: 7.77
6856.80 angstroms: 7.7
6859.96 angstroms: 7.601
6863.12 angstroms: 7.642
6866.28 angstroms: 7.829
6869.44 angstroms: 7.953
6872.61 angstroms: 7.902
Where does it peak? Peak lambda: 6790.81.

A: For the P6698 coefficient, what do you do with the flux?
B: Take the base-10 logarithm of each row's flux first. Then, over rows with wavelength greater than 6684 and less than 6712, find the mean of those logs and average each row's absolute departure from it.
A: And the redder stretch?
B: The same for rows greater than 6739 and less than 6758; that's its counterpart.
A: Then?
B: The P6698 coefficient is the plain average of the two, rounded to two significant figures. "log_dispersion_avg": 0.0023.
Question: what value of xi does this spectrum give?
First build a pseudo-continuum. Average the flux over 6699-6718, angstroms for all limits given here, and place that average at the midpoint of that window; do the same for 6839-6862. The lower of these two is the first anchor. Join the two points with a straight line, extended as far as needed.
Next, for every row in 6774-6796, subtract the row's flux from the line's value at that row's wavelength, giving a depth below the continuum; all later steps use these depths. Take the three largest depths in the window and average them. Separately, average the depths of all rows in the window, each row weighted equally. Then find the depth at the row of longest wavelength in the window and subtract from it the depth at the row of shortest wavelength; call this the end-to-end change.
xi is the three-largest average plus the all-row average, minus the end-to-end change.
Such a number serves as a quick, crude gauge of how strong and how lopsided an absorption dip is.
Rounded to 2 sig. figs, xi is -0.28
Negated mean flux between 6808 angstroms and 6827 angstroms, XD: -7.85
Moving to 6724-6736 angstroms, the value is -8.04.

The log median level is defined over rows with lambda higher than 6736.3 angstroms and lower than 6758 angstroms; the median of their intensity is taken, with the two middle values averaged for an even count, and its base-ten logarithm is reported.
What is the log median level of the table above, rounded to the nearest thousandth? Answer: 0.903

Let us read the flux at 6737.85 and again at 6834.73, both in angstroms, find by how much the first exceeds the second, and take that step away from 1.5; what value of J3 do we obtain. 1.36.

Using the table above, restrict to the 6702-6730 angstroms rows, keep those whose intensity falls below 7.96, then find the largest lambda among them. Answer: 6719.26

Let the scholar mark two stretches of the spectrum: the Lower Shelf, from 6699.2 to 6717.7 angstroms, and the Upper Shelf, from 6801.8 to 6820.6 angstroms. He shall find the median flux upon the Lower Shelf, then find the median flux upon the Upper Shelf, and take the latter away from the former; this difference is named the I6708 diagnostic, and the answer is 0.10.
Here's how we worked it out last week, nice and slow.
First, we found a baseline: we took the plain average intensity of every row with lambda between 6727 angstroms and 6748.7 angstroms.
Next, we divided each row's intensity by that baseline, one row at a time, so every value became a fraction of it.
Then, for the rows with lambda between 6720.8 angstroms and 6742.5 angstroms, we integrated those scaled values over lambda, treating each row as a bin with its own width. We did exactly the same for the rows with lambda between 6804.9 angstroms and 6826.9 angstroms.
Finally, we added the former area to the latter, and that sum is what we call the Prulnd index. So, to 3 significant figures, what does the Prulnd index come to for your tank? 43.4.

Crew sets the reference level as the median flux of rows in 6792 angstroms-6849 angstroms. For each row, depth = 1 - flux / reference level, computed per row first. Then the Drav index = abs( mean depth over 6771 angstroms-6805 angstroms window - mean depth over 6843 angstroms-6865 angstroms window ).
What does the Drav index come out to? 0.031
